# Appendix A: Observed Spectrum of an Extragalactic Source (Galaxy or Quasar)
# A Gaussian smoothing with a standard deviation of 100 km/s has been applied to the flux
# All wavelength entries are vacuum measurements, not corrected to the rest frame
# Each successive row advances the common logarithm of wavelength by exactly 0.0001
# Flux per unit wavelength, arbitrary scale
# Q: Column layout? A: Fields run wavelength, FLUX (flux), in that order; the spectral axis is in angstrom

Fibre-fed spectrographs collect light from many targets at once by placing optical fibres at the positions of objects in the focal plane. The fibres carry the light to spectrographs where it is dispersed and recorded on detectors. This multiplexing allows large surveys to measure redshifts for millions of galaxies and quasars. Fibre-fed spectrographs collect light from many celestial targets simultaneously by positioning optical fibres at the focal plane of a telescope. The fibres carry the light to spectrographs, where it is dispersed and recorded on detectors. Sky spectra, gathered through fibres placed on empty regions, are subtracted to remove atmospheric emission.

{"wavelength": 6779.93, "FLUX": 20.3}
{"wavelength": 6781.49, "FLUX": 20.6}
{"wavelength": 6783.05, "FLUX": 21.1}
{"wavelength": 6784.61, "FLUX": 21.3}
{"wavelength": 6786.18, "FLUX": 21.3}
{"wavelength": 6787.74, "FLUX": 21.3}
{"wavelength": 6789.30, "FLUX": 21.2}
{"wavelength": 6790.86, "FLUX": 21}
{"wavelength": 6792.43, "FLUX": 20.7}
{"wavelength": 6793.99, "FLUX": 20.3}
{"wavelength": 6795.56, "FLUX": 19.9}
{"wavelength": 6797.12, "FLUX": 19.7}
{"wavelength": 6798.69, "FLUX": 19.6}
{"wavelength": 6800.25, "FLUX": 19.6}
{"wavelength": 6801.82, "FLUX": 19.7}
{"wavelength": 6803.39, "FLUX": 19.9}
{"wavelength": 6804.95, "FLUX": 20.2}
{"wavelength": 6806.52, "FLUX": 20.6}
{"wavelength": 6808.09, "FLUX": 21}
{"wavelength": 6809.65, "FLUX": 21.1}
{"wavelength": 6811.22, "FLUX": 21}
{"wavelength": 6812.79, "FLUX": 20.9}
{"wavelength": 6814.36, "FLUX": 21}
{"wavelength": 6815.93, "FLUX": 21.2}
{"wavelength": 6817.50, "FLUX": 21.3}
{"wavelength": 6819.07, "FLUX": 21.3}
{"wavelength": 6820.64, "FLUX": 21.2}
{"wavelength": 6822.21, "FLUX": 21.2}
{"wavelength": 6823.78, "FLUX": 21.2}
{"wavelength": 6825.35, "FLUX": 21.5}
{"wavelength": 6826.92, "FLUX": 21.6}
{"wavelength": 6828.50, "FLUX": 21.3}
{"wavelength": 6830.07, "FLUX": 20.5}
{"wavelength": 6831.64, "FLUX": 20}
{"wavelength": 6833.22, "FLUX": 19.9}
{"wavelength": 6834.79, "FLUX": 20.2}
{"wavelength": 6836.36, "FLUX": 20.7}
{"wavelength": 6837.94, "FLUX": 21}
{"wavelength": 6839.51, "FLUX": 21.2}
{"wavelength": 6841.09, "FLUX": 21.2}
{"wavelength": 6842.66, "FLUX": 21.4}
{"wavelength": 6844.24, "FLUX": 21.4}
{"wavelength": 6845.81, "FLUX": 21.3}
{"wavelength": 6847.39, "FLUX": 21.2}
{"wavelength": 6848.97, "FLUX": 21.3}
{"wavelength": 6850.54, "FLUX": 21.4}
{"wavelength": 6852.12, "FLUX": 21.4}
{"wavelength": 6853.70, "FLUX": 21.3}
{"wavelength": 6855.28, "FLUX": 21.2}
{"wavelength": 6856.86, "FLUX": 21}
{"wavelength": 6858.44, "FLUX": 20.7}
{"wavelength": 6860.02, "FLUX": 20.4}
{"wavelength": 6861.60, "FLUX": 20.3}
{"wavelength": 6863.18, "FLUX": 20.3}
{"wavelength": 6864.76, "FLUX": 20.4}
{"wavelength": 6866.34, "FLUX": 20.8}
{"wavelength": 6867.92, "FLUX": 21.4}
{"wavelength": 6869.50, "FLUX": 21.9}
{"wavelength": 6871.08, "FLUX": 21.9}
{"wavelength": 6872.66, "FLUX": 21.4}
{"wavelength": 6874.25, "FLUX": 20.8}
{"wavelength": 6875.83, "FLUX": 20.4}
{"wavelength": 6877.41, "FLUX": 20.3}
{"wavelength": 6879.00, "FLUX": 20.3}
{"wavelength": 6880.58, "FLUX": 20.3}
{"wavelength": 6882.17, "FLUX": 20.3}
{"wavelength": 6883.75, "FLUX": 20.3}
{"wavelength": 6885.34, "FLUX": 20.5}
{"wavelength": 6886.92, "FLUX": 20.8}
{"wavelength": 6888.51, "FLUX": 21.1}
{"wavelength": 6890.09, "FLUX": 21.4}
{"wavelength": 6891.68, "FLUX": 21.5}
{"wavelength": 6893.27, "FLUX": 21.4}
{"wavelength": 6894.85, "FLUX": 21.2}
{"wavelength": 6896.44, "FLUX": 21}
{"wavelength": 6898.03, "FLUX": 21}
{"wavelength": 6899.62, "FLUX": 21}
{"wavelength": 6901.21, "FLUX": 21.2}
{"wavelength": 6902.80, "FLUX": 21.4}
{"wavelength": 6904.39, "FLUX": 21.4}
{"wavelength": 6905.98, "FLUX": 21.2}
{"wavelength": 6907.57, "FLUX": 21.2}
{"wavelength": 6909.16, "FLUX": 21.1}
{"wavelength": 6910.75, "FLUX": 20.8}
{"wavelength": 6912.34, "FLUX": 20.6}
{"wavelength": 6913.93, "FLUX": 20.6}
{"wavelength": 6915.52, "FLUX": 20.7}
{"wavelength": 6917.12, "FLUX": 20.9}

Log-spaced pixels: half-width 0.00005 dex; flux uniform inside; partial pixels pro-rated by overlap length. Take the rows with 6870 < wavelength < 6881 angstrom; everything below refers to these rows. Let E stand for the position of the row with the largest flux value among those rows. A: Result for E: 6871.08 angstrom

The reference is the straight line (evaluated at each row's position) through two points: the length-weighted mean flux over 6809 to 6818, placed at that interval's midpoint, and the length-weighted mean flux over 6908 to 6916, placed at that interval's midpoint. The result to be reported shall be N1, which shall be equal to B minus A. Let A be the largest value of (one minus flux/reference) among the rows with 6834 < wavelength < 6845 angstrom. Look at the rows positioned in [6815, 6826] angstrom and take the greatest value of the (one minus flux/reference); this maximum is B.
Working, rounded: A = 0.038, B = -0.01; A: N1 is -0.045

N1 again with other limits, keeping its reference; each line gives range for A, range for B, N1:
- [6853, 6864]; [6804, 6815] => 0.012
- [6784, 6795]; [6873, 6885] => -0.010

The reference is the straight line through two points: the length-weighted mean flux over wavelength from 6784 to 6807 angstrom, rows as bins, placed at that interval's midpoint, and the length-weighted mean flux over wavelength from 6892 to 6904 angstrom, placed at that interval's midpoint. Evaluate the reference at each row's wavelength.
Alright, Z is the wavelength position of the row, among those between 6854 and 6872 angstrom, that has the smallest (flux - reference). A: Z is 6863.18 angstrom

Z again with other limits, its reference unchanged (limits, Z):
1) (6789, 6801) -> 6800.25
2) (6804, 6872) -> 6833.22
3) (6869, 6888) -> 6883.75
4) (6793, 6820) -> 6800.25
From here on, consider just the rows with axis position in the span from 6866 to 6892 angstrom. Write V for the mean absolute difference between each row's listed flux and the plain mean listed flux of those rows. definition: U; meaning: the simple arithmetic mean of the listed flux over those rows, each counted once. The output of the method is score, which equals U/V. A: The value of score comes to 42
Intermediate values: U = 20.9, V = 0.50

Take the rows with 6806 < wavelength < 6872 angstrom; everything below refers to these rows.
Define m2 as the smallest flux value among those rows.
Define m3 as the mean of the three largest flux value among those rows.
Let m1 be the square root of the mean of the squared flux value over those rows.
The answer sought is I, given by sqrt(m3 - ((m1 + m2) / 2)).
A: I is 1.2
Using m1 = 21.0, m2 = 19.9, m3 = 21.8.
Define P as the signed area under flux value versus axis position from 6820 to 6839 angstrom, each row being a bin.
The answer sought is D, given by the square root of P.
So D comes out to 19.9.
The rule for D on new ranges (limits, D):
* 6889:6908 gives 20.1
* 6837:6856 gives 20.1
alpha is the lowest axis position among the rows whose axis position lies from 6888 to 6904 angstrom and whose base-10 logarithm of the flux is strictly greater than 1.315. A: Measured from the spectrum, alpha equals 6888.51 angstrom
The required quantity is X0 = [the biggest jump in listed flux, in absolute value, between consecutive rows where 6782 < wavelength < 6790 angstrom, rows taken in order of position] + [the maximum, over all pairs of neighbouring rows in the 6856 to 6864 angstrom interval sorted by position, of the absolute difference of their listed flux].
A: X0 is 0.50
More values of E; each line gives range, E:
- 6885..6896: 6891.68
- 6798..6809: 6808.09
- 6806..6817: 6815.93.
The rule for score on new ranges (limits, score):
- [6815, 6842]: 50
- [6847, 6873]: 49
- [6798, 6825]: 38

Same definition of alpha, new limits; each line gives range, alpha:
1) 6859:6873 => 6866.34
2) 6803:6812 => 6808.09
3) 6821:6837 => 6822.21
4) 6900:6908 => 6901.21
